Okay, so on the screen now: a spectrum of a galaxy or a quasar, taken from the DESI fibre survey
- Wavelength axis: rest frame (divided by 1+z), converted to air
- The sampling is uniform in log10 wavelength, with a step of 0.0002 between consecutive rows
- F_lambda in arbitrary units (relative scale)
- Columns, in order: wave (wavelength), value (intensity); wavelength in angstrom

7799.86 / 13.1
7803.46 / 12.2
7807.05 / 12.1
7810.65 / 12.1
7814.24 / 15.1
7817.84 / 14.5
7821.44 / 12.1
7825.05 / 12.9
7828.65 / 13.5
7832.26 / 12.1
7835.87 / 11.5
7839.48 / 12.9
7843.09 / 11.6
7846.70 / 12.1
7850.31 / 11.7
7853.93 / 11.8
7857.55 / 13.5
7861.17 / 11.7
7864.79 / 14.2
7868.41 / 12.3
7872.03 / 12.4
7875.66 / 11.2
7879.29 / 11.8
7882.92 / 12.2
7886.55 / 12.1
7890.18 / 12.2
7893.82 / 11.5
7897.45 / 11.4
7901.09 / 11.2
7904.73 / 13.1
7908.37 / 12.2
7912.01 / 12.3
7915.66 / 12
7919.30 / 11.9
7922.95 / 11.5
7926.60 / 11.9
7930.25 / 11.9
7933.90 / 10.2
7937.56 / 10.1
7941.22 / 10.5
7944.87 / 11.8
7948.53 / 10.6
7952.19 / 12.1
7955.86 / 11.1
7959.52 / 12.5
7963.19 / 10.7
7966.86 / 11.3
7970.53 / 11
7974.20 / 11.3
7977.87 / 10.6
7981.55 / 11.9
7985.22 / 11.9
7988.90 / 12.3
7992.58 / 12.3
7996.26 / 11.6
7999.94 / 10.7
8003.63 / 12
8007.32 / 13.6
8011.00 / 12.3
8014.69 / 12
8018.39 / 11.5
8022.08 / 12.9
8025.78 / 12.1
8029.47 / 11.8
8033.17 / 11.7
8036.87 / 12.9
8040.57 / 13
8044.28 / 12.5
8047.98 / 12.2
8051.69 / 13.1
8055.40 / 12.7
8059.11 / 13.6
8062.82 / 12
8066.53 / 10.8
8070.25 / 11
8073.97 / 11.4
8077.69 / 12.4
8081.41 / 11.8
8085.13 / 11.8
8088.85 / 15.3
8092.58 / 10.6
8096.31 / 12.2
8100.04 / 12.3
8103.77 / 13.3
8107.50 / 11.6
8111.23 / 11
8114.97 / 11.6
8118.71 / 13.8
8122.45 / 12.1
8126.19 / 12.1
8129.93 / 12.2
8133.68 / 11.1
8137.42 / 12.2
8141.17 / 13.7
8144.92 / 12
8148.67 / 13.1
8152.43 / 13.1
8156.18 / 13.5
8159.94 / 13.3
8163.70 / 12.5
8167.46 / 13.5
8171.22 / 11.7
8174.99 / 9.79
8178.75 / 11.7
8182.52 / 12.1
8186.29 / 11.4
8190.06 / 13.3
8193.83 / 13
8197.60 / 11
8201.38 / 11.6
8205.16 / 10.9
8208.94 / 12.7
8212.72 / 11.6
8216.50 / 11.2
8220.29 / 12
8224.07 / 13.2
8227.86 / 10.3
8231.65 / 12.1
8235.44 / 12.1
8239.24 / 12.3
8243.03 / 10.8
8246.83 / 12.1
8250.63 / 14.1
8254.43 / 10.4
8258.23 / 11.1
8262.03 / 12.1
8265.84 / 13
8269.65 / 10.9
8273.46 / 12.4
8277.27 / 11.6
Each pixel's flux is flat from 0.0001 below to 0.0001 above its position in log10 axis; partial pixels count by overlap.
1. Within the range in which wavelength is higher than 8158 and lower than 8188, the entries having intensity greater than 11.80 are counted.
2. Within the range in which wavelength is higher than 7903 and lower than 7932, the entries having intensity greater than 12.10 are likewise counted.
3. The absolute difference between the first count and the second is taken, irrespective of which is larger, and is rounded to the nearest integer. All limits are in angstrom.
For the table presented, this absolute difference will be 1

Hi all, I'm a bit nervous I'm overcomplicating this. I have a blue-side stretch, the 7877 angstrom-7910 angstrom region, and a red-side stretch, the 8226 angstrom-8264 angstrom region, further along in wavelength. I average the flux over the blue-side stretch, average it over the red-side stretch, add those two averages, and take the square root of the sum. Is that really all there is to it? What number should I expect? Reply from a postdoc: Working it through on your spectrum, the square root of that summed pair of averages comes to 4.87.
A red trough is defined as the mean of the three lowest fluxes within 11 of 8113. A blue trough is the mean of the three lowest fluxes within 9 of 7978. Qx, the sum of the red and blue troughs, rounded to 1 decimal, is 22.4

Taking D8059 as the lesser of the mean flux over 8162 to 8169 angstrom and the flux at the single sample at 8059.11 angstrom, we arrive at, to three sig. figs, 13.0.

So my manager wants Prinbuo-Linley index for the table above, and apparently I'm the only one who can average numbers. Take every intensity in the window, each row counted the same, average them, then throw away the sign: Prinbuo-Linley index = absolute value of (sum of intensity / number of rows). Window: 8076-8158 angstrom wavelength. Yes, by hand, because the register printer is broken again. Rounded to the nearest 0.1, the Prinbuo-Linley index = 12.4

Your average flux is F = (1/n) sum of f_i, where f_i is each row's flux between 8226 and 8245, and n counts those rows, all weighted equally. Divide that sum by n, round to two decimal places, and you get 11.52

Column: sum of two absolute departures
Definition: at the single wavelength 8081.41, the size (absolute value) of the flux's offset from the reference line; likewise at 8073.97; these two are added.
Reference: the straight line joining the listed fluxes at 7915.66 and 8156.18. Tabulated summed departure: 2.8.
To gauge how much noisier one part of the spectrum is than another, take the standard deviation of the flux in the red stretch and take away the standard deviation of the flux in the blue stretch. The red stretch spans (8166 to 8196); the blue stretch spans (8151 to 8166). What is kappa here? 0.8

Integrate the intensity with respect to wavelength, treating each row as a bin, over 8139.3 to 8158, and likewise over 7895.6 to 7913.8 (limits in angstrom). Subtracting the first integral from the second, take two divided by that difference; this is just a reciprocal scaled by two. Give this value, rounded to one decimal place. -0.1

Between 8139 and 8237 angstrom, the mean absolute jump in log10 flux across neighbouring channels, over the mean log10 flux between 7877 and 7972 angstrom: 0.0377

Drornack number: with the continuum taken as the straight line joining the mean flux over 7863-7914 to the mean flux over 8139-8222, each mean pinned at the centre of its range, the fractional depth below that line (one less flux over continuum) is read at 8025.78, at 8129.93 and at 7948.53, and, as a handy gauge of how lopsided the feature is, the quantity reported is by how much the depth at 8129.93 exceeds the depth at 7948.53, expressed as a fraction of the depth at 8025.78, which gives -20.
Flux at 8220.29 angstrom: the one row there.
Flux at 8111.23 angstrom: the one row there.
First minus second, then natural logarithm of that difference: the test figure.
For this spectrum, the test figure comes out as 0.0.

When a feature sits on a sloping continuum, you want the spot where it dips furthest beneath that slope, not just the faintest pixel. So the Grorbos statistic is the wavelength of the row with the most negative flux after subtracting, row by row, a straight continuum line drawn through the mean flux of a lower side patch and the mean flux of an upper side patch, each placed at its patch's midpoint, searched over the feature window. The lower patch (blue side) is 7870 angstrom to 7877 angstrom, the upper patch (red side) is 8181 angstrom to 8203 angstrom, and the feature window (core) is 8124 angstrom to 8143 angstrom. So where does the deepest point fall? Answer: 8133.68 angstrom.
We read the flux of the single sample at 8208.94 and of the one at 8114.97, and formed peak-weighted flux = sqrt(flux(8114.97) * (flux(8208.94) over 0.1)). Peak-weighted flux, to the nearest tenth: 38.4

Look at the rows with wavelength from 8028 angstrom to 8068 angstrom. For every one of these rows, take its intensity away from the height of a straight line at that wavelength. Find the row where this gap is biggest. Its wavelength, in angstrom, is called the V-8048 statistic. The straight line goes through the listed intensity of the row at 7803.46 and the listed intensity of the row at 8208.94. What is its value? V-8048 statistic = 8066.53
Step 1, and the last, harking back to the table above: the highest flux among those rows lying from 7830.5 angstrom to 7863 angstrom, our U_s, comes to 13.5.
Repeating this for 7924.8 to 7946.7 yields 11.9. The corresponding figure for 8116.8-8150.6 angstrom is 13.8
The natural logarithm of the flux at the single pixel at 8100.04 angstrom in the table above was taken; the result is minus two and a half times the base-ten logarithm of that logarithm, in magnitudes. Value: -1.00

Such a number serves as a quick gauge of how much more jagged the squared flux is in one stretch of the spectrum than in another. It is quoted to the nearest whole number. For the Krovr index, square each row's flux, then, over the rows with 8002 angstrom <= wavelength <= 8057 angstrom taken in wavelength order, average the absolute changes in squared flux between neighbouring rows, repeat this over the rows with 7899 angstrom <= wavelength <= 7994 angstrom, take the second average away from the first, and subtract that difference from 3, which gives 2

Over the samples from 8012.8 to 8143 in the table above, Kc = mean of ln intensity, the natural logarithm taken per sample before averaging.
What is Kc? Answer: 2.50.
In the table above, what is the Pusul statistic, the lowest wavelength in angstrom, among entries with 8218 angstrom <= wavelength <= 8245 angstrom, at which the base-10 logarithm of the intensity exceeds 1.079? 8220.29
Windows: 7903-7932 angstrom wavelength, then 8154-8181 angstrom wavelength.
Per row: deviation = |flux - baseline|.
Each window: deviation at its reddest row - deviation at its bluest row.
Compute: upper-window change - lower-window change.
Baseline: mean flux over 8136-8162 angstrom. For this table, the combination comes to -0.20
